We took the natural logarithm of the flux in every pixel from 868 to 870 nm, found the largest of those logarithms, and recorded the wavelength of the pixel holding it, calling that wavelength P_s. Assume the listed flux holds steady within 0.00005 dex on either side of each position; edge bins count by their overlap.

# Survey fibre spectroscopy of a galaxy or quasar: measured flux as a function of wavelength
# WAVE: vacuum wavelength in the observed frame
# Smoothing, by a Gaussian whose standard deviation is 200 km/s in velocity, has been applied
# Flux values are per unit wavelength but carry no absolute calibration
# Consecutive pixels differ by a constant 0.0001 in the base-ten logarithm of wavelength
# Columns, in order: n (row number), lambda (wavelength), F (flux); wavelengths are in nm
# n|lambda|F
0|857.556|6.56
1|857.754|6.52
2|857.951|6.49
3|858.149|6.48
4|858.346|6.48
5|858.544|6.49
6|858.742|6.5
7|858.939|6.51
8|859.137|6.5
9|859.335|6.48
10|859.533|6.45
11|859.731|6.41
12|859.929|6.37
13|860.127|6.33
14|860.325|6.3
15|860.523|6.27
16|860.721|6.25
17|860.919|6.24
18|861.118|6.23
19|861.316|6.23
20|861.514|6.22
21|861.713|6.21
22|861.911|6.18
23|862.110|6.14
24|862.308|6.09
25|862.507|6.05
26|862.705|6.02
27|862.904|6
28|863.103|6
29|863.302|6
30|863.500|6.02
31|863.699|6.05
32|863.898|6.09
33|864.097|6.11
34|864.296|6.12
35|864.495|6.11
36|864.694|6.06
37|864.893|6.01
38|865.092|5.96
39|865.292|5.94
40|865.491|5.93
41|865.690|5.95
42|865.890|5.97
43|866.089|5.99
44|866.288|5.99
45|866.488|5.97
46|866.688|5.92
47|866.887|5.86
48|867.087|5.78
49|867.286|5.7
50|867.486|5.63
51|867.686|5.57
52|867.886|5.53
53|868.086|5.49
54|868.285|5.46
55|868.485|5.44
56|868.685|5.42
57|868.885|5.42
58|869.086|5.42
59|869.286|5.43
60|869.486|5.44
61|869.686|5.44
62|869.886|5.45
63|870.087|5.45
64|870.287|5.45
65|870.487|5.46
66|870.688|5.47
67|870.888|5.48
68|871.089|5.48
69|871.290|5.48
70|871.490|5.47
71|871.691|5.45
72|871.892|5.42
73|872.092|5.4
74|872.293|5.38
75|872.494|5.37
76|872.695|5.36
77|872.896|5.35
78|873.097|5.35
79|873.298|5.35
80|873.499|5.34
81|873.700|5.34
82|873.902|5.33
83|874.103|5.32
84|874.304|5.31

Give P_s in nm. 868.086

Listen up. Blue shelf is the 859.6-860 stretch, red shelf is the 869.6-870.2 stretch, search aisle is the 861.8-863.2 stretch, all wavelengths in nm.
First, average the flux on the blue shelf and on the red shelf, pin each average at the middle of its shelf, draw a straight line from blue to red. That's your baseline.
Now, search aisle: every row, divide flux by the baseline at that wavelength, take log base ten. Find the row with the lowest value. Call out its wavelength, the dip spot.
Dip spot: 862.904 nm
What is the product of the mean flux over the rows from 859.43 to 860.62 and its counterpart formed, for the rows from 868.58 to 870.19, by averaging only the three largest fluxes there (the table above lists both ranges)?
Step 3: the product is 34.6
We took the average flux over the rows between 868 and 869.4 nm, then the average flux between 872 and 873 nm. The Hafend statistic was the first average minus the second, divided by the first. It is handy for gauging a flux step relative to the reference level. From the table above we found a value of 0.013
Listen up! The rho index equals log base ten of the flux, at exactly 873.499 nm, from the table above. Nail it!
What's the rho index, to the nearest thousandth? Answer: 0.728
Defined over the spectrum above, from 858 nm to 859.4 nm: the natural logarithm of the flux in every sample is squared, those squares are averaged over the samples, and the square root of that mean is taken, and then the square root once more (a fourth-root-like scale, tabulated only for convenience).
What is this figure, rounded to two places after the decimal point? 1.37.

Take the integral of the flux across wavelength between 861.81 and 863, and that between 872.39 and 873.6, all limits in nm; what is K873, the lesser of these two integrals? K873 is 6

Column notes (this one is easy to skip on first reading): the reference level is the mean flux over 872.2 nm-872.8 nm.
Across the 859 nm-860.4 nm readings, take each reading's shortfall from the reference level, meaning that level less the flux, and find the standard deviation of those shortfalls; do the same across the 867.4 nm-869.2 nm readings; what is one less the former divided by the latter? 0.0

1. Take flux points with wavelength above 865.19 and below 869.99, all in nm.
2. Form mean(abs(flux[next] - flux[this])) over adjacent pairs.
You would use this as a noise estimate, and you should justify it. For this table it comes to 0.029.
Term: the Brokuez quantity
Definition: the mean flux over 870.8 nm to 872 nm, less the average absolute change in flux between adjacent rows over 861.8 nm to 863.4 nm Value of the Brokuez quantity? 5.4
